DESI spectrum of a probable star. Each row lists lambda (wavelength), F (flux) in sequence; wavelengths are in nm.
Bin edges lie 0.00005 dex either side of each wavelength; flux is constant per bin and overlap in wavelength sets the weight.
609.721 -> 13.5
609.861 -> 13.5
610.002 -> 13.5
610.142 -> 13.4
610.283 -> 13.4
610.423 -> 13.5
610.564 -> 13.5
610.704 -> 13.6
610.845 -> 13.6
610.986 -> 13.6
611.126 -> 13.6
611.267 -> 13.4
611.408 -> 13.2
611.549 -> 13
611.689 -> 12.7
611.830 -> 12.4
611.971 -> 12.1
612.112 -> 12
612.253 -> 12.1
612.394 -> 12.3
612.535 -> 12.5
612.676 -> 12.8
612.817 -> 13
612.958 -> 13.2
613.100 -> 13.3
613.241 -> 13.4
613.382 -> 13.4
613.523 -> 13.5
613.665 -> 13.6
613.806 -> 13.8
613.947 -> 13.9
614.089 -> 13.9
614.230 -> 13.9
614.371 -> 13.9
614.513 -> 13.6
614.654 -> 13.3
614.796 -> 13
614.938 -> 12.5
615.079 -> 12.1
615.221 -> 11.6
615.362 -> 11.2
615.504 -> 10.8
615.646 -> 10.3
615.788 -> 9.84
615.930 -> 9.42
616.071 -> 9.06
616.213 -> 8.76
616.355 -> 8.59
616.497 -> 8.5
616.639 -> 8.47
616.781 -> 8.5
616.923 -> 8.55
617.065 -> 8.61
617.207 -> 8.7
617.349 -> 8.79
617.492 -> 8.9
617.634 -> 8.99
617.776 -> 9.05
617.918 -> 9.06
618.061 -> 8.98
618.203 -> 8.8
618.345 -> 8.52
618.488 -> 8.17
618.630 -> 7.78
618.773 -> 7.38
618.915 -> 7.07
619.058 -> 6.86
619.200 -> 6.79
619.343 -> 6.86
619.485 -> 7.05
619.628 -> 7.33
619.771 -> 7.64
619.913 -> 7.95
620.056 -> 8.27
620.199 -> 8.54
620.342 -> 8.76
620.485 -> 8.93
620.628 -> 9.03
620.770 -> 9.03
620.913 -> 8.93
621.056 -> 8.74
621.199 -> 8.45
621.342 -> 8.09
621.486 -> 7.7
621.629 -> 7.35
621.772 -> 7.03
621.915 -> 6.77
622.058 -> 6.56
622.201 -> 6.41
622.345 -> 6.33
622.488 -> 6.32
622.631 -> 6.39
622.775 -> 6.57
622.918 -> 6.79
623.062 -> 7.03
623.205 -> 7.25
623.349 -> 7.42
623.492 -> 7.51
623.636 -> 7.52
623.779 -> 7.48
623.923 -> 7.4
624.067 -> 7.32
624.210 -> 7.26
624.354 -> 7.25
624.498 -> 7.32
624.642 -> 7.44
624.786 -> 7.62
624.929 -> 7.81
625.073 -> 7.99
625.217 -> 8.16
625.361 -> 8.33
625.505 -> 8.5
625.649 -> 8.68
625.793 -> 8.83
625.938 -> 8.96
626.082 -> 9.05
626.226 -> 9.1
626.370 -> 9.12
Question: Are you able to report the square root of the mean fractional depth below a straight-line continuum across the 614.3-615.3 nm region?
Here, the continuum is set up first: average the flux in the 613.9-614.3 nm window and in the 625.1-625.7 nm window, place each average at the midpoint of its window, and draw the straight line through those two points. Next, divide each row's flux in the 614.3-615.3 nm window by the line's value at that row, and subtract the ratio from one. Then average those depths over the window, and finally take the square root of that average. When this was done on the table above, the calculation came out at 0.23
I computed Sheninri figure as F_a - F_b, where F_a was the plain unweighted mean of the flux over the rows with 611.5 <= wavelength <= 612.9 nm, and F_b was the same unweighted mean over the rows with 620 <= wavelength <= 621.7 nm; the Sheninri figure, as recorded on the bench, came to 4.0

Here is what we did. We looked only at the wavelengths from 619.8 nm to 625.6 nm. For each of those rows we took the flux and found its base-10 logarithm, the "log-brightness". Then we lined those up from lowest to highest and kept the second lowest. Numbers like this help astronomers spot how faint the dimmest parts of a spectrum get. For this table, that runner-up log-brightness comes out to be 0.80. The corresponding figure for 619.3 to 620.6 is 0.85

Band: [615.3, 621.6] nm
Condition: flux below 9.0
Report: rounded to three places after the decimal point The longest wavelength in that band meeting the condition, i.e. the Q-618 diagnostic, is 621.486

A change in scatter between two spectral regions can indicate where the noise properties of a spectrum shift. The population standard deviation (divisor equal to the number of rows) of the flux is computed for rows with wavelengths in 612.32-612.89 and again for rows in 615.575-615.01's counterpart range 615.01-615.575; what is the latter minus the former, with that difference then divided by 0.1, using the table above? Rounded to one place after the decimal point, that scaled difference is 2.1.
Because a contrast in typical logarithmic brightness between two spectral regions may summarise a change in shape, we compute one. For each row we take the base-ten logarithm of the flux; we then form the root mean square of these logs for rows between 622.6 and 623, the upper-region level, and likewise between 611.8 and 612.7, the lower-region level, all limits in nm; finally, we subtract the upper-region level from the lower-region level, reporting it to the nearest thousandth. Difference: 0.272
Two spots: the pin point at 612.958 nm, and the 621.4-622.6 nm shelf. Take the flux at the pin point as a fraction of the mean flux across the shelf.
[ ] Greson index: 1.94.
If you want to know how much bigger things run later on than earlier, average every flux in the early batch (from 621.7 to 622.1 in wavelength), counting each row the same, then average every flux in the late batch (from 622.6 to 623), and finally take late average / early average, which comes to 0.97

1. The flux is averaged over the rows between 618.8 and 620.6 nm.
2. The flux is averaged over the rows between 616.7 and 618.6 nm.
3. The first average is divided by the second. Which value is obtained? 0.88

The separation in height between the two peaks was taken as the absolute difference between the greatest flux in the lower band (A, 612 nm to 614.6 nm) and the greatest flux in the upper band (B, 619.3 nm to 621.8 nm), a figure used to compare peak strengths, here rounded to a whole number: 5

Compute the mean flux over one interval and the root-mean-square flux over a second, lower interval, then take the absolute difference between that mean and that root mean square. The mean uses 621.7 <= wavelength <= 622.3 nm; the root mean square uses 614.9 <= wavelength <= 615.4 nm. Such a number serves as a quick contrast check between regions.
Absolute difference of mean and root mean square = 5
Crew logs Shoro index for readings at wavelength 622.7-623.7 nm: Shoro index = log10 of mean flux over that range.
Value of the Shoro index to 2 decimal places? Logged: 0.85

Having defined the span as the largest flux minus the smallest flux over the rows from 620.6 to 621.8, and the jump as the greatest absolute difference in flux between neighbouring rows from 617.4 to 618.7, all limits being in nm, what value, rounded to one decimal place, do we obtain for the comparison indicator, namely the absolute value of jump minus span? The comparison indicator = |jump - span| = 1.6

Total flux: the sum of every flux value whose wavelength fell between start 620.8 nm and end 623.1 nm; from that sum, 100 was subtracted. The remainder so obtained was 15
